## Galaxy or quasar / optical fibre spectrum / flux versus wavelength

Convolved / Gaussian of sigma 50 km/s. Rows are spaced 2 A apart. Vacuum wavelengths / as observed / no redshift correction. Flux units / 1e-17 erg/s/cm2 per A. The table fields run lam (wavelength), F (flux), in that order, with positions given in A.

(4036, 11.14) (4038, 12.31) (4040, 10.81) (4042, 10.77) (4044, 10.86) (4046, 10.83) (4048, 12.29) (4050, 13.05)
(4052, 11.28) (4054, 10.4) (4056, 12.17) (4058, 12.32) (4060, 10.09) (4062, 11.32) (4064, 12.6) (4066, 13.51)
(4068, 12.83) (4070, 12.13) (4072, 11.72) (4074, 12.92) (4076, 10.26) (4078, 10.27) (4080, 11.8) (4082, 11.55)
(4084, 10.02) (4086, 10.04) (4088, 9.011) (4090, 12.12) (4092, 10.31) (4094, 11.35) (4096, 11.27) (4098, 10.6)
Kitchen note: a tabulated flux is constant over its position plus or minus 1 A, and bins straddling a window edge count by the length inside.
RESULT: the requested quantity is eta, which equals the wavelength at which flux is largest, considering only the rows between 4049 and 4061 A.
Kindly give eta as 4050 A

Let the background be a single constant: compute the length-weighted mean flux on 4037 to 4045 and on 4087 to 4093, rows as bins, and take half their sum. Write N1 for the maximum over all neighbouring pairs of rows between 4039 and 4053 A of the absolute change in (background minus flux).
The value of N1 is 1.8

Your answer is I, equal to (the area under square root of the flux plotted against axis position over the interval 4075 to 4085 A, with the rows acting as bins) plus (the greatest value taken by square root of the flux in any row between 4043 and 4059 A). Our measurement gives 36.4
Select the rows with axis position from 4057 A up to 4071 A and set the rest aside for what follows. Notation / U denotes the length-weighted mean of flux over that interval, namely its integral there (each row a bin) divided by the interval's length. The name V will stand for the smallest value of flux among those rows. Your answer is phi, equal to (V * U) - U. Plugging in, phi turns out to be 110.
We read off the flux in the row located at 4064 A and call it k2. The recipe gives 12.6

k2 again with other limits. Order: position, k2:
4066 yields 13.51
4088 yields 9.011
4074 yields 12.92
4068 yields 12.83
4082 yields 11.55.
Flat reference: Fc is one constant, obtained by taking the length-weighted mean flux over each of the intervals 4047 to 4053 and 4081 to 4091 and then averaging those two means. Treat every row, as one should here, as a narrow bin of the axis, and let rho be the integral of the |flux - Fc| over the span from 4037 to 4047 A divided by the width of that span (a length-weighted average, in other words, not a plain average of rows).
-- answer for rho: 0.63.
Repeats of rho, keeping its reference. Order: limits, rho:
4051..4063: 0.69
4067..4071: 1.10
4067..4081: 0.96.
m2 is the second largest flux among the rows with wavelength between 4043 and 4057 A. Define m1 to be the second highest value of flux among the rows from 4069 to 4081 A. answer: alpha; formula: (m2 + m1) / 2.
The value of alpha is 12.2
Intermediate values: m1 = 12.13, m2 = 12.29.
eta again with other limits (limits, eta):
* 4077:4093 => 4090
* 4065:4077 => 4066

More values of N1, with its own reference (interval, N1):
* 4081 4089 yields 1.5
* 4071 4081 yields 2.7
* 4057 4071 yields 2.2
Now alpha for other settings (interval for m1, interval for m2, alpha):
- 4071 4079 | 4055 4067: 12.2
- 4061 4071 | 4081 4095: 12.2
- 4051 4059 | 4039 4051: 12.2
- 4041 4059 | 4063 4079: 12.6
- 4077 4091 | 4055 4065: 12.1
